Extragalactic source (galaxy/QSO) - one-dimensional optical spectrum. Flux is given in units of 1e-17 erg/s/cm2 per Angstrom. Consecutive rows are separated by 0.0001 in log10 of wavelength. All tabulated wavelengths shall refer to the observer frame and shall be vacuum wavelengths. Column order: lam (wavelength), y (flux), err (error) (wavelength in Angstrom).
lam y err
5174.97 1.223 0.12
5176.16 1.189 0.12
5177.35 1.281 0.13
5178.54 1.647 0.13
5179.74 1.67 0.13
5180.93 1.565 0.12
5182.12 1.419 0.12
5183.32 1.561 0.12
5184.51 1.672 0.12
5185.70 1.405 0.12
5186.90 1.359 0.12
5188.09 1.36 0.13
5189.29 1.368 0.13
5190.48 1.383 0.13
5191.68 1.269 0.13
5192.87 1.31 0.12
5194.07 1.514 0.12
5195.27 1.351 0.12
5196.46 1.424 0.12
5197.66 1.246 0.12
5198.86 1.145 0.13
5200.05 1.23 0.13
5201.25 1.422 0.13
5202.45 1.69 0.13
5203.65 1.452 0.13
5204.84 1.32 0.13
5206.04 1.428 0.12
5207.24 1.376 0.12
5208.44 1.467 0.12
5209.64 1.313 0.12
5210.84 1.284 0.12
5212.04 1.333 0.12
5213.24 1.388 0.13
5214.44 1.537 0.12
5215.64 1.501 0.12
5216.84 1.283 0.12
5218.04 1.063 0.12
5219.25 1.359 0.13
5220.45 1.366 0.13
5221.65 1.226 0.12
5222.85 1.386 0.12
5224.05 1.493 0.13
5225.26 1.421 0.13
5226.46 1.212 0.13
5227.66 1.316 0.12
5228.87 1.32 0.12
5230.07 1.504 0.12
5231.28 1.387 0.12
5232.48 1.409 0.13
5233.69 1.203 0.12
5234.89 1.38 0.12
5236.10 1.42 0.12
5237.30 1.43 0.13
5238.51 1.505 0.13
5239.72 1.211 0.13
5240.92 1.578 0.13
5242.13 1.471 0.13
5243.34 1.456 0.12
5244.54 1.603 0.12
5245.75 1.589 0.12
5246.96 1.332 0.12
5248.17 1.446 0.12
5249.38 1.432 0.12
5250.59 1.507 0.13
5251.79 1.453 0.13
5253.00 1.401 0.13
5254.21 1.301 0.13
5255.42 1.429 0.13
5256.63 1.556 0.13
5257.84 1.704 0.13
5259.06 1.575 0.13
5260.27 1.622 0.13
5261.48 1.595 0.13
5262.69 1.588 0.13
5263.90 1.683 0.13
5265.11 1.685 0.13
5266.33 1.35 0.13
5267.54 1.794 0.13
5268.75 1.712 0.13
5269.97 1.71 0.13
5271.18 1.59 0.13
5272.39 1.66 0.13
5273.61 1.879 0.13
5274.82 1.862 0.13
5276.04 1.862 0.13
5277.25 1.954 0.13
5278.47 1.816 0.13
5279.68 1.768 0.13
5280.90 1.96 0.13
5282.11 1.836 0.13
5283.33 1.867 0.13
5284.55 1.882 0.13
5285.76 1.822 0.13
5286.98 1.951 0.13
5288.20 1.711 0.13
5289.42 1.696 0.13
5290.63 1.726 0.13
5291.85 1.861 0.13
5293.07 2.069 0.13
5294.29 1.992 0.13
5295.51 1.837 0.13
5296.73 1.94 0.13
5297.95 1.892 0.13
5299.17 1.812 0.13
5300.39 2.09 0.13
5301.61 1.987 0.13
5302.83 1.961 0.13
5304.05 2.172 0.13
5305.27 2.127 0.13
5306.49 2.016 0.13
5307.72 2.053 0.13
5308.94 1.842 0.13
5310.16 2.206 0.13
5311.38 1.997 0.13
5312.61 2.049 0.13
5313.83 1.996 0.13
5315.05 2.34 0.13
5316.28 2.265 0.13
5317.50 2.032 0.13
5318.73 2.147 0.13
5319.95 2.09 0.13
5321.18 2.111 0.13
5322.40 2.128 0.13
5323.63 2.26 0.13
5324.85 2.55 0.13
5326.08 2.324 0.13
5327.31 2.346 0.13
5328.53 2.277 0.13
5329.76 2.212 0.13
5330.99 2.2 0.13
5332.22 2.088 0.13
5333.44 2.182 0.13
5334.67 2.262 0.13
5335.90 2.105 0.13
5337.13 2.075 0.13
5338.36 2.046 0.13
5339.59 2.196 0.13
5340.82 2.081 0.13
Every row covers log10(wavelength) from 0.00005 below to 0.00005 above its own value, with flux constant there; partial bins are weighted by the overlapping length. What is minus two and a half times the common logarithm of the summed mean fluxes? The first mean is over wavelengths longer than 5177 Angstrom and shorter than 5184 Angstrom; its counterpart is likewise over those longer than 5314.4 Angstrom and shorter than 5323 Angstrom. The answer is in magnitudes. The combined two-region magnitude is -1.42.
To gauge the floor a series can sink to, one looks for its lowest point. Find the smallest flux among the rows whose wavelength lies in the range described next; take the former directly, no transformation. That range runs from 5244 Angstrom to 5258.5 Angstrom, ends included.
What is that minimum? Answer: 1.301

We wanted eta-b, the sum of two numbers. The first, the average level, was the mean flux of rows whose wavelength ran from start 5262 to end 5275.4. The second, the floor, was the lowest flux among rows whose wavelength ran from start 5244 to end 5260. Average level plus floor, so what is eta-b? 2.98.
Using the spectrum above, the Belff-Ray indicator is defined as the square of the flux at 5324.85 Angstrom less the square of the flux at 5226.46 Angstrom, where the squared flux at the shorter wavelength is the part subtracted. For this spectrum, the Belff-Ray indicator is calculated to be 5.0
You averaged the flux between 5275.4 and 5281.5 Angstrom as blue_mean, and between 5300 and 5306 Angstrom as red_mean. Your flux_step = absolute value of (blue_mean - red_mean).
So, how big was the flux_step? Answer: 0.20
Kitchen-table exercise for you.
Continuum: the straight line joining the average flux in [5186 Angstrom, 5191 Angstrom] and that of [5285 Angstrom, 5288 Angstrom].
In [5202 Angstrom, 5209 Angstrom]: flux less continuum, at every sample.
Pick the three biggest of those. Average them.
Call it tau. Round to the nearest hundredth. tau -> 0.08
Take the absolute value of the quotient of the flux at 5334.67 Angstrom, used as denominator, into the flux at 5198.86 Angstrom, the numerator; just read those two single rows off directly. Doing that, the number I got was 0.51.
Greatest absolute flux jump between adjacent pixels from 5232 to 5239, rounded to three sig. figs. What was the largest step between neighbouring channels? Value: 0.206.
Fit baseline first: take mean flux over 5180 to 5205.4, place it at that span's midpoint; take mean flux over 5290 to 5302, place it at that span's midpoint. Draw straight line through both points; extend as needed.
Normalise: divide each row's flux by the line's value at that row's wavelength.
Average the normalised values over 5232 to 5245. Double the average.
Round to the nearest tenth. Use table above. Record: 1.7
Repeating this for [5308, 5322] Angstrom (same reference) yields 2.1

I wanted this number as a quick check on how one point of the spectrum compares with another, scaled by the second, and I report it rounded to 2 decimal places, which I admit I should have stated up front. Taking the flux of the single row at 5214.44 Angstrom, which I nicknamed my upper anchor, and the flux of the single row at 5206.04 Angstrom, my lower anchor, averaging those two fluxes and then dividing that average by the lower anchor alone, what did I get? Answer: 1.04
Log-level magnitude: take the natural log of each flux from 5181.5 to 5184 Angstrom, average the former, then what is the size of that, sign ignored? 0.40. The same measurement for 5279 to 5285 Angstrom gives 0.62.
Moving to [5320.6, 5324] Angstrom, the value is 0.77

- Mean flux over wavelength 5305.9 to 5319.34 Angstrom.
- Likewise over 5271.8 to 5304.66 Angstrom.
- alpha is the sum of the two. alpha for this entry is 4.0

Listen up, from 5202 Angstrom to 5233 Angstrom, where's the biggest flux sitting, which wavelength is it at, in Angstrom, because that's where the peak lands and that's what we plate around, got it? 5202.45 Angstrom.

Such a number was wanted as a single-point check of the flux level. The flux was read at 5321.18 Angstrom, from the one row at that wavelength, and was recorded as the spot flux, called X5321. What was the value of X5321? 2.111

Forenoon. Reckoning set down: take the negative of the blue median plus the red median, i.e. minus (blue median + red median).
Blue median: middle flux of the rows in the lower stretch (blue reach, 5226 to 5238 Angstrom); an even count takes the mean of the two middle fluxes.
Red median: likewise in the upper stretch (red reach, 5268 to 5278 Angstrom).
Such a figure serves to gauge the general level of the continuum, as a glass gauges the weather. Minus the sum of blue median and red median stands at -3.2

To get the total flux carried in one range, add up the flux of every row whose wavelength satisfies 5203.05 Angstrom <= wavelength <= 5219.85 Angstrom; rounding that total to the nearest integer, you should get 19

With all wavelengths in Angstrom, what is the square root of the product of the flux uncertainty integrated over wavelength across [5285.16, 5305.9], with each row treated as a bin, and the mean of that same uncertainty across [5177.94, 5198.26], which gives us 0.577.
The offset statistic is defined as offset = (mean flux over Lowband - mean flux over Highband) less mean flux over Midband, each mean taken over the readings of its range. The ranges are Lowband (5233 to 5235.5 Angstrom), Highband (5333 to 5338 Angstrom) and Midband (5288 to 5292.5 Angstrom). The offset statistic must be -2.61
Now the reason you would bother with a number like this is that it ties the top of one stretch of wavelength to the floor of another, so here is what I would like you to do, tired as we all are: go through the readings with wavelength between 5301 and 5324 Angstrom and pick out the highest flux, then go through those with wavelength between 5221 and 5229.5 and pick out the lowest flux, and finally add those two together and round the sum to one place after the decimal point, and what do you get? 3.6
